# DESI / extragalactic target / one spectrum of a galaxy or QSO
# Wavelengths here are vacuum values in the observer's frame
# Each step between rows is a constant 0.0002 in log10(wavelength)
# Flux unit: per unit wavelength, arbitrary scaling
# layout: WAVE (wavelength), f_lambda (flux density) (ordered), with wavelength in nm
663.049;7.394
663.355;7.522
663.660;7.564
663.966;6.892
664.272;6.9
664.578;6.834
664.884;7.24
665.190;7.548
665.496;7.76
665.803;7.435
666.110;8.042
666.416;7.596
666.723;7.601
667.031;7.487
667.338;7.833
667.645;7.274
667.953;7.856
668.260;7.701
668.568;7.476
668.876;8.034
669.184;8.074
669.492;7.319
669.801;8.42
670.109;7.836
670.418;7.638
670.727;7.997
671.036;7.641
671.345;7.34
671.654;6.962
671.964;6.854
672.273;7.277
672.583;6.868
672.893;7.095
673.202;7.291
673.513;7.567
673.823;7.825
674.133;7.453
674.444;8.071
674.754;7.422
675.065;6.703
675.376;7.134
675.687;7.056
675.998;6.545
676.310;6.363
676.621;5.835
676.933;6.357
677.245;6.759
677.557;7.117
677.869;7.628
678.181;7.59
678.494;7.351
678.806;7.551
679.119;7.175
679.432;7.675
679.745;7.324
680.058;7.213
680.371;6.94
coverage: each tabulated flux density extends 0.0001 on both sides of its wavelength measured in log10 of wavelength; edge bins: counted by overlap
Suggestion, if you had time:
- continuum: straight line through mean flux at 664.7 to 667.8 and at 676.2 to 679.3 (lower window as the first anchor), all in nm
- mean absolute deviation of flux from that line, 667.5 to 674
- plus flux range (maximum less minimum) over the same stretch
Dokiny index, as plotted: 1.9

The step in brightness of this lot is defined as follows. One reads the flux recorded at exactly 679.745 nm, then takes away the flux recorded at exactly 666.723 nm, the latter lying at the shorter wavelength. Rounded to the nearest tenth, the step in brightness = -0.3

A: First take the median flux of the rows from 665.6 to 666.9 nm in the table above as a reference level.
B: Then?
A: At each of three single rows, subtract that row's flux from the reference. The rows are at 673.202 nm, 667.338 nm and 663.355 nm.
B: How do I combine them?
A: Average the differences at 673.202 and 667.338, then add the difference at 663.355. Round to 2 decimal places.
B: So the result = 0.11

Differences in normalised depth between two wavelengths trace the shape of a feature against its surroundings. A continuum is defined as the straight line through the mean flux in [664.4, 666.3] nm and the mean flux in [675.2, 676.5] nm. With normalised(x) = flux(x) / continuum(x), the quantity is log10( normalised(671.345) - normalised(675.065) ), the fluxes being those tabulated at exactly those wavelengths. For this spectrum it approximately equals -1.26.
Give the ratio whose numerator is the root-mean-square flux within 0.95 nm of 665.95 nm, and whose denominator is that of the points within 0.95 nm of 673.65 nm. 1.01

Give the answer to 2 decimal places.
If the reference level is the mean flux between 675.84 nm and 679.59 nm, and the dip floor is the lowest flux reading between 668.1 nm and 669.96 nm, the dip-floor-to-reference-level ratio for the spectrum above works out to 1.05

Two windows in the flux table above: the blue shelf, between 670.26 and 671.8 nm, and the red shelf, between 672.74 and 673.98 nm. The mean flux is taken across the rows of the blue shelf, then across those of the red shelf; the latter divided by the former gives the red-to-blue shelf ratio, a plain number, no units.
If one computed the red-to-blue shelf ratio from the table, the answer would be 0.991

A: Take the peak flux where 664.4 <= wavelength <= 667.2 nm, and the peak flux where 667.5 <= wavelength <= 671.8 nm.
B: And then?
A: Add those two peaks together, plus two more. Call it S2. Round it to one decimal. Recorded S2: 18.5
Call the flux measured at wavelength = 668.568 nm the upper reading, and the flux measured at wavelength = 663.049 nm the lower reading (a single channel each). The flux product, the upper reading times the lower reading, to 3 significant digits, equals 55.3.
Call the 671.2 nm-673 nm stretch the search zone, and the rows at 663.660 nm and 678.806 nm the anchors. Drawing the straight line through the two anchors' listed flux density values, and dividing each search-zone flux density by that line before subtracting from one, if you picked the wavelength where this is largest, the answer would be 671.964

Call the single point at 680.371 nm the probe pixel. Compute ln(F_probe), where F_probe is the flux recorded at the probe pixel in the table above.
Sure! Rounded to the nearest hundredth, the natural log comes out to 1.94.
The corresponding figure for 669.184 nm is 2.09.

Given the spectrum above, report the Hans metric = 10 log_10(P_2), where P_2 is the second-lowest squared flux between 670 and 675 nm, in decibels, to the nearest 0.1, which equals 16.7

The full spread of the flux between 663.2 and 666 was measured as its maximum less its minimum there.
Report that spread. 0.93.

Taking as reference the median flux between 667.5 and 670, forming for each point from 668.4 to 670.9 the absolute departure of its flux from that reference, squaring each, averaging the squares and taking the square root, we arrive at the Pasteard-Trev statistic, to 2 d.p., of 0.34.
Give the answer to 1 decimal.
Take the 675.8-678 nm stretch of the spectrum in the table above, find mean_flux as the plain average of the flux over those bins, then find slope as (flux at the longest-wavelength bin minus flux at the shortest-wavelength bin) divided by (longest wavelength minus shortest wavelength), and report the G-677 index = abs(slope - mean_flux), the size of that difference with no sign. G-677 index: 6.1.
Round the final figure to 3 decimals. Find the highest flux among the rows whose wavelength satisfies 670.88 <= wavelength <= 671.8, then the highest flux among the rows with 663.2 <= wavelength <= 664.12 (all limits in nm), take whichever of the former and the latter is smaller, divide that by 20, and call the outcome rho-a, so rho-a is 0.378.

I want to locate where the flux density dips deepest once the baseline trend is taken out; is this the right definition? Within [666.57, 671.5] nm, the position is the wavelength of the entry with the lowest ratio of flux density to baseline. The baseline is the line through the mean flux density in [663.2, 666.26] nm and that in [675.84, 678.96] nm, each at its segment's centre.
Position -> 667.645 nm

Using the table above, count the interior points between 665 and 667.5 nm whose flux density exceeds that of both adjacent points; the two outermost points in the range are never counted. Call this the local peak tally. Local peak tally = 3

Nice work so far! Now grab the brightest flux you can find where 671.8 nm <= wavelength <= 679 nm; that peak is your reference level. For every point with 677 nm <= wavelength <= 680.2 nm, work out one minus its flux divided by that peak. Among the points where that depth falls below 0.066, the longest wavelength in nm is 679.432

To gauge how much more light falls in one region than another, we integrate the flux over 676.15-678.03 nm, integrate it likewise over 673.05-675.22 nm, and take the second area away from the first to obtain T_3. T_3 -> -4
